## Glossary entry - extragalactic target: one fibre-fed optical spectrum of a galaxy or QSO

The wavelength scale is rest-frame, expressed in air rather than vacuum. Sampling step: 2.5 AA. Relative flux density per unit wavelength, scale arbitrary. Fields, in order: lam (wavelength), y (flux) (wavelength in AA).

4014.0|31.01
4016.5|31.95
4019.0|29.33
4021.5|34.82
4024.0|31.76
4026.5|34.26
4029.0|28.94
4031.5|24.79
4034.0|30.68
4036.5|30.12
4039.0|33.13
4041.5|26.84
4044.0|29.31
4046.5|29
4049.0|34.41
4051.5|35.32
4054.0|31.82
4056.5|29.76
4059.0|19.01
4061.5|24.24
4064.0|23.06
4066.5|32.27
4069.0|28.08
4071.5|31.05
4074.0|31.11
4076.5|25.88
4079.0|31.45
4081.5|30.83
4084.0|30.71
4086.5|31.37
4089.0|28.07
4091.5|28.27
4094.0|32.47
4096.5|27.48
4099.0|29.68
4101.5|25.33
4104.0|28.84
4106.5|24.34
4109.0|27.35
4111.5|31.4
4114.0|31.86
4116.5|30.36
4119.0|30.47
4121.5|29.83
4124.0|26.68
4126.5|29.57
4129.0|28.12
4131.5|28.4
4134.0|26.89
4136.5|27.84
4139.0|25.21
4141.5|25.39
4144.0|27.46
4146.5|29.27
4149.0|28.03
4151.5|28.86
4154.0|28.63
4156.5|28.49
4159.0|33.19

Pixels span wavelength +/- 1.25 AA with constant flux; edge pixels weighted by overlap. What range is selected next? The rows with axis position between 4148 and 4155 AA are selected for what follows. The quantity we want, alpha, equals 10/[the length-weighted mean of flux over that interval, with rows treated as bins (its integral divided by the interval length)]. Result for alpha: 0.35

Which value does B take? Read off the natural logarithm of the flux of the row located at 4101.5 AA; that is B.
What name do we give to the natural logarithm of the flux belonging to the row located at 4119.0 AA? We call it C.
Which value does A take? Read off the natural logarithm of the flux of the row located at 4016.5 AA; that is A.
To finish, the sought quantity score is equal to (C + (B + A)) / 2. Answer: 5.06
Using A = 3.46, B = 3.23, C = 3.42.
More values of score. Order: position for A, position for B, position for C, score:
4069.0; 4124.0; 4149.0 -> 4.98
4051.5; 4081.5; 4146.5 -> 5.18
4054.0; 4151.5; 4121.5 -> 5.11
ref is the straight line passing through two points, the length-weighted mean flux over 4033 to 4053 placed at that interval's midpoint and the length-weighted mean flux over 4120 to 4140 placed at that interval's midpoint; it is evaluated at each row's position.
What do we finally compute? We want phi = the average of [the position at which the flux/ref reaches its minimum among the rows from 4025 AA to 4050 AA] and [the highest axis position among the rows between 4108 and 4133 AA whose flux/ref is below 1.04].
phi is 4081.5 AA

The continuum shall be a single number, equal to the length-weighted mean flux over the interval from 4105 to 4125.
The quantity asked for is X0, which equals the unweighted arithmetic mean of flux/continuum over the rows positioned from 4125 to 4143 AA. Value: 0.94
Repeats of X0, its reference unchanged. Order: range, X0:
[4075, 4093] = 1.02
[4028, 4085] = 1.01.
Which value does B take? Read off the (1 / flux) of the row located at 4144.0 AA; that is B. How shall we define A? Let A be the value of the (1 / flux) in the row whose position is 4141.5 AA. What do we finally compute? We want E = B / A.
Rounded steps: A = 0.0394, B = 0.036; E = 0.92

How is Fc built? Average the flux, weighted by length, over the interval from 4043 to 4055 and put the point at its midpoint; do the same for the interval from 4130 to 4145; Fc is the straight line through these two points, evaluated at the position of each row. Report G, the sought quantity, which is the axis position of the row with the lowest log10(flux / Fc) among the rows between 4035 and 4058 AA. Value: 4041.5 AA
